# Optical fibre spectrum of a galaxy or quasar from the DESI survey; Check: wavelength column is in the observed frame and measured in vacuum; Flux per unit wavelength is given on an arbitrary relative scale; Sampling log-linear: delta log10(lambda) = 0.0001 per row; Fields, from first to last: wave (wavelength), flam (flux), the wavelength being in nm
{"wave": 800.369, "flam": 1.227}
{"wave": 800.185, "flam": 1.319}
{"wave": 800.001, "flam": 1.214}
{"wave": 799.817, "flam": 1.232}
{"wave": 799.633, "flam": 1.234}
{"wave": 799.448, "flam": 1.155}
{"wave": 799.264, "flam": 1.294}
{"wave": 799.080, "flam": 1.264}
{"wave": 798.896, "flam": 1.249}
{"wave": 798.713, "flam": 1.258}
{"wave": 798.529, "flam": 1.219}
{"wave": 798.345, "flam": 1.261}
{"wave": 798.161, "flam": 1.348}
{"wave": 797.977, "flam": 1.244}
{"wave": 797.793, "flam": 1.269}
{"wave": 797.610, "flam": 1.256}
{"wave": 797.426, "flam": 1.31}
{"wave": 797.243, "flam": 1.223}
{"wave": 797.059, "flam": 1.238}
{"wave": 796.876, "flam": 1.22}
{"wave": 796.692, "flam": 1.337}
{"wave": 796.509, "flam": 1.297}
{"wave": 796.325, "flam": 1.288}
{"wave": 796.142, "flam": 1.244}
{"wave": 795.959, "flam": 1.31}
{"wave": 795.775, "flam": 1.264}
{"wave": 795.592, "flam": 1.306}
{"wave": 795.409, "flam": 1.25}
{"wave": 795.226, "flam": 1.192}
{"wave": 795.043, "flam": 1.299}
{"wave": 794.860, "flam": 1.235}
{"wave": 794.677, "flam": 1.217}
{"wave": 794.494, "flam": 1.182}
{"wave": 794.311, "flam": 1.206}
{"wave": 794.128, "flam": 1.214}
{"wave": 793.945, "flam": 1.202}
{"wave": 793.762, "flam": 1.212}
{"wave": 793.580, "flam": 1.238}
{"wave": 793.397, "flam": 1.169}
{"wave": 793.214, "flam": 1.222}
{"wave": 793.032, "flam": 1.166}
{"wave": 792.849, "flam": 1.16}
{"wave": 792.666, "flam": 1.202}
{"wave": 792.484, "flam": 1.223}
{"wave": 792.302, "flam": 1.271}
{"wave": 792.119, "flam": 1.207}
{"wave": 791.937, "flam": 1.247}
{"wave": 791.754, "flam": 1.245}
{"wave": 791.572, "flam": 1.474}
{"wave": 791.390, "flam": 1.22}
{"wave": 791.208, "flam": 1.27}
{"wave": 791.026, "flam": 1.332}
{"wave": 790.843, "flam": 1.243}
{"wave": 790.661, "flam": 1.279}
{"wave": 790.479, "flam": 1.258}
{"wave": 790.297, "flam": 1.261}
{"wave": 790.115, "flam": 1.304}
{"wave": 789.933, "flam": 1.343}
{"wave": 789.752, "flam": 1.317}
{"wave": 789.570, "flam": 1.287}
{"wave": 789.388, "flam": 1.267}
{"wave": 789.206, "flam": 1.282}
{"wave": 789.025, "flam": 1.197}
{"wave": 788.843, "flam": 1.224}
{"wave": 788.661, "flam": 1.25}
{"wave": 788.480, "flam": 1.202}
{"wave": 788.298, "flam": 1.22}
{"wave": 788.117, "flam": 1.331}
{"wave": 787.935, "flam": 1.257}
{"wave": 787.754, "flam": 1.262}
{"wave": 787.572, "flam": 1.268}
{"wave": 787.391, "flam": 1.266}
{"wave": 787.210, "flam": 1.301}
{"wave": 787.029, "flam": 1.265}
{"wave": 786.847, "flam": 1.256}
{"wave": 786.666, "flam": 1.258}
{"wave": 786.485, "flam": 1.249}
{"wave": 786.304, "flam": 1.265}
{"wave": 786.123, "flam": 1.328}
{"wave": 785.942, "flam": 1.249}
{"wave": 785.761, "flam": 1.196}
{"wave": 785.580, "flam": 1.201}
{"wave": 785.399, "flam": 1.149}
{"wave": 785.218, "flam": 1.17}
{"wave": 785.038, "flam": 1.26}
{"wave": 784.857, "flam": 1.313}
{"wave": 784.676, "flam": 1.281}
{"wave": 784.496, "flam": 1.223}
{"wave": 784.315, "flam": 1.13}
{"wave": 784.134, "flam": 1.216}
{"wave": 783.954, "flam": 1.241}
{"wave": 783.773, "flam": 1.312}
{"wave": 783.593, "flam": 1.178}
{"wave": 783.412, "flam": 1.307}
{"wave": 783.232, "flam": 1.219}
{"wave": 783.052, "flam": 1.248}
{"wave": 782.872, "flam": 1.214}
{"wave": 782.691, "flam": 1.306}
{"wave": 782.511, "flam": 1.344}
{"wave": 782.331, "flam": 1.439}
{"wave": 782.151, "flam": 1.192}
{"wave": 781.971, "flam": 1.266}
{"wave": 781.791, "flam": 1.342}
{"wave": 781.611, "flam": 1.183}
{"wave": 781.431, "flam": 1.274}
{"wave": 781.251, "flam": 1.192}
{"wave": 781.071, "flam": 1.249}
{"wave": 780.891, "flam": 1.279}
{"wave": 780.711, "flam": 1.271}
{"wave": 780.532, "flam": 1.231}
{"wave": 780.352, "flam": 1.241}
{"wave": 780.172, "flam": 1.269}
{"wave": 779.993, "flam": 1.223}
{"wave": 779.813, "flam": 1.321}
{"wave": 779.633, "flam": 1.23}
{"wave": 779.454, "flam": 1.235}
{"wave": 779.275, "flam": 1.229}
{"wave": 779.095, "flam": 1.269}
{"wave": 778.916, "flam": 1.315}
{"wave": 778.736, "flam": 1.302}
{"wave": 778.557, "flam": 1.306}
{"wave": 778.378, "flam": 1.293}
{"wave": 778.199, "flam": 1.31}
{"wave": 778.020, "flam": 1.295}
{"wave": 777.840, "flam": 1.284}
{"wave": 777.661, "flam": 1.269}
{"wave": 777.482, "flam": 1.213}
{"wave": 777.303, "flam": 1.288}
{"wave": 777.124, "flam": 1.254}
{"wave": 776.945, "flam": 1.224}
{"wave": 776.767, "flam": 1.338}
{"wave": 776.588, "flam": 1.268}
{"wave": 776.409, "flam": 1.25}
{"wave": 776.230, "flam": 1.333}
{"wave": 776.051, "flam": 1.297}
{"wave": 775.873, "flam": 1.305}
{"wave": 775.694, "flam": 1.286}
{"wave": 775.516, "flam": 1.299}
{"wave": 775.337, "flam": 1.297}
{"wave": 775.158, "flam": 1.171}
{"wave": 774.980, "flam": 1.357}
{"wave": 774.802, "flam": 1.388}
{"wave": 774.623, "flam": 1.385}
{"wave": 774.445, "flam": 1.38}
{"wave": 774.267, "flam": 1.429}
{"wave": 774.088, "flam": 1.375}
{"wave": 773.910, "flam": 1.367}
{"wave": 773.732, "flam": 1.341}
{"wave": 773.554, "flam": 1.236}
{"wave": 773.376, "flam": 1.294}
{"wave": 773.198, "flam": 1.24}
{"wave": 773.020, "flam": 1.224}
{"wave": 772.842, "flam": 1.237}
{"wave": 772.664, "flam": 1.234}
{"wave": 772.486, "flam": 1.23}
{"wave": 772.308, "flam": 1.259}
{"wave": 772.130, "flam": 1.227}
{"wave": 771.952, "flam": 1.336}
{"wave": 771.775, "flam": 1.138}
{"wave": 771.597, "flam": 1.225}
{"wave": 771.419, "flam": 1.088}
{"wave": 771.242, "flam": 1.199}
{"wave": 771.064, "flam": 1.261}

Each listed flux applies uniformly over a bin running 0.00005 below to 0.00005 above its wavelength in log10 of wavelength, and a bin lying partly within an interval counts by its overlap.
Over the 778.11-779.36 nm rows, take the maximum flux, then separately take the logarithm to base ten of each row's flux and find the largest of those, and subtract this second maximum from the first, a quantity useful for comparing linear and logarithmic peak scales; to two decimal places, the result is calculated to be 1.20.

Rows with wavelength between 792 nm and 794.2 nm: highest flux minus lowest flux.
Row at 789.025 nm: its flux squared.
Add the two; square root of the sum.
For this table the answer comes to 1.24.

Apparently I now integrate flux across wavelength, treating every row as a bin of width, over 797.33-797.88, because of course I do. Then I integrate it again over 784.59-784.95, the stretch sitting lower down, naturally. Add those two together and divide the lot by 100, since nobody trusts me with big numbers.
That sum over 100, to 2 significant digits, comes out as 0.012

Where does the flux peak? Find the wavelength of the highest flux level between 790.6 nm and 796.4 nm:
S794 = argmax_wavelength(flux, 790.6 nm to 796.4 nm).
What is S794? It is 791.572 nm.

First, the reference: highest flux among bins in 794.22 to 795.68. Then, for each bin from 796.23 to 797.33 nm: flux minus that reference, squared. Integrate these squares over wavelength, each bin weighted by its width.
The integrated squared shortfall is 0.0037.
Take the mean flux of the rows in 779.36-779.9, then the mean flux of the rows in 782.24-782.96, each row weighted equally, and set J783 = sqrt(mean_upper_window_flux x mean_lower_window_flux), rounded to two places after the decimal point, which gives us 1.29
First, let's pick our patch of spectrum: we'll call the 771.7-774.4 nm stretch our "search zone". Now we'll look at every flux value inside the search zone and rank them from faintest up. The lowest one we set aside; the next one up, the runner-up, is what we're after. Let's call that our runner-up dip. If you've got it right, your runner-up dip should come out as 1.224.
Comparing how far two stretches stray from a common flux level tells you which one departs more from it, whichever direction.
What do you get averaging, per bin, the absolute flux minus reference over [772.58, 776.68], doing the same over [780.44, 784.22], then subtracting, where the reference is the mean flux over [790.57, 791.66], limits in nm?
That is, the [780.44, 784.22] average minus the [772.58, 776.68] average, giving 0.009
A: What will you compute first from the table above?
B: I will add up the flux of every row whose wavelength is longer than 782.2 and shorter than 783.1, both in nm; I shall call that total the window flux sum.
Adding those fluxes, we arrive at 6.55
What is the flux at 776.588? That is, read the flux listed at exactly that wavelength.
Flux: 1.268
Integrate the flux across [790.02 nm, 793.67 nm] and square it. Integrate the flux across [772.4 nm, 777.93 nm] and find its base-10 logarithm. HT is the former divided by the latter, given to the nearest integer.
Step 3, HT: 24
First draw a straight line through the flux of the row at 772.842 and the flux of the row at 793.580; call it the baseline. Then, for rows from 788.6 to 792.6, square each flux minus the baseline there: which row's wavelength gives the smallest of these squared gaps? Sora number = 790.843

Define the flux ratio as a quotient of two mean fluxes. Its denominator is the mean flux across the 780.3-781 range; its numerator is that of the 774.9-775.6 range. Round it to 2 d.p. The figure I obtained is 1.02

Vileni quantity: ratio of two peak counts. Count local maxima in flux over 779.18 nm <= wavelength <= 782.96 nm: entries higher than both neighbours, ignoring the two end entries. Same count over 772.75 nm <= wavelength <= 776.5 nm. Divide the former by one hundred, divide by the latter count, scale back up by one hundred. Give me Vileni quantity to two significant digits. 1.2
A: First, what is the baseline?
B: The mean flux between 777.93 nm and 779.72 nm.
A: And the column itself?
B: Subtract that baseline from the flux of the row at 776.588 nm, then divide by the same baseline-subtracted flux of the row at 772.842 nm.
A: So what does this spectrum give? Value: 0.3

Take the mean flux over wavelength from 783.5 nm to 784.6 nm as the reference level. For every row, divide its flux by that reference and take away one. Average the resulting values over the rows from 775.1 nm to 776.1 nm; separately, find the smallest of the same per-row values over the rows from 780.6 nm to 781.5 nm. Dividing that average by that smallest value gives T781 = -2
